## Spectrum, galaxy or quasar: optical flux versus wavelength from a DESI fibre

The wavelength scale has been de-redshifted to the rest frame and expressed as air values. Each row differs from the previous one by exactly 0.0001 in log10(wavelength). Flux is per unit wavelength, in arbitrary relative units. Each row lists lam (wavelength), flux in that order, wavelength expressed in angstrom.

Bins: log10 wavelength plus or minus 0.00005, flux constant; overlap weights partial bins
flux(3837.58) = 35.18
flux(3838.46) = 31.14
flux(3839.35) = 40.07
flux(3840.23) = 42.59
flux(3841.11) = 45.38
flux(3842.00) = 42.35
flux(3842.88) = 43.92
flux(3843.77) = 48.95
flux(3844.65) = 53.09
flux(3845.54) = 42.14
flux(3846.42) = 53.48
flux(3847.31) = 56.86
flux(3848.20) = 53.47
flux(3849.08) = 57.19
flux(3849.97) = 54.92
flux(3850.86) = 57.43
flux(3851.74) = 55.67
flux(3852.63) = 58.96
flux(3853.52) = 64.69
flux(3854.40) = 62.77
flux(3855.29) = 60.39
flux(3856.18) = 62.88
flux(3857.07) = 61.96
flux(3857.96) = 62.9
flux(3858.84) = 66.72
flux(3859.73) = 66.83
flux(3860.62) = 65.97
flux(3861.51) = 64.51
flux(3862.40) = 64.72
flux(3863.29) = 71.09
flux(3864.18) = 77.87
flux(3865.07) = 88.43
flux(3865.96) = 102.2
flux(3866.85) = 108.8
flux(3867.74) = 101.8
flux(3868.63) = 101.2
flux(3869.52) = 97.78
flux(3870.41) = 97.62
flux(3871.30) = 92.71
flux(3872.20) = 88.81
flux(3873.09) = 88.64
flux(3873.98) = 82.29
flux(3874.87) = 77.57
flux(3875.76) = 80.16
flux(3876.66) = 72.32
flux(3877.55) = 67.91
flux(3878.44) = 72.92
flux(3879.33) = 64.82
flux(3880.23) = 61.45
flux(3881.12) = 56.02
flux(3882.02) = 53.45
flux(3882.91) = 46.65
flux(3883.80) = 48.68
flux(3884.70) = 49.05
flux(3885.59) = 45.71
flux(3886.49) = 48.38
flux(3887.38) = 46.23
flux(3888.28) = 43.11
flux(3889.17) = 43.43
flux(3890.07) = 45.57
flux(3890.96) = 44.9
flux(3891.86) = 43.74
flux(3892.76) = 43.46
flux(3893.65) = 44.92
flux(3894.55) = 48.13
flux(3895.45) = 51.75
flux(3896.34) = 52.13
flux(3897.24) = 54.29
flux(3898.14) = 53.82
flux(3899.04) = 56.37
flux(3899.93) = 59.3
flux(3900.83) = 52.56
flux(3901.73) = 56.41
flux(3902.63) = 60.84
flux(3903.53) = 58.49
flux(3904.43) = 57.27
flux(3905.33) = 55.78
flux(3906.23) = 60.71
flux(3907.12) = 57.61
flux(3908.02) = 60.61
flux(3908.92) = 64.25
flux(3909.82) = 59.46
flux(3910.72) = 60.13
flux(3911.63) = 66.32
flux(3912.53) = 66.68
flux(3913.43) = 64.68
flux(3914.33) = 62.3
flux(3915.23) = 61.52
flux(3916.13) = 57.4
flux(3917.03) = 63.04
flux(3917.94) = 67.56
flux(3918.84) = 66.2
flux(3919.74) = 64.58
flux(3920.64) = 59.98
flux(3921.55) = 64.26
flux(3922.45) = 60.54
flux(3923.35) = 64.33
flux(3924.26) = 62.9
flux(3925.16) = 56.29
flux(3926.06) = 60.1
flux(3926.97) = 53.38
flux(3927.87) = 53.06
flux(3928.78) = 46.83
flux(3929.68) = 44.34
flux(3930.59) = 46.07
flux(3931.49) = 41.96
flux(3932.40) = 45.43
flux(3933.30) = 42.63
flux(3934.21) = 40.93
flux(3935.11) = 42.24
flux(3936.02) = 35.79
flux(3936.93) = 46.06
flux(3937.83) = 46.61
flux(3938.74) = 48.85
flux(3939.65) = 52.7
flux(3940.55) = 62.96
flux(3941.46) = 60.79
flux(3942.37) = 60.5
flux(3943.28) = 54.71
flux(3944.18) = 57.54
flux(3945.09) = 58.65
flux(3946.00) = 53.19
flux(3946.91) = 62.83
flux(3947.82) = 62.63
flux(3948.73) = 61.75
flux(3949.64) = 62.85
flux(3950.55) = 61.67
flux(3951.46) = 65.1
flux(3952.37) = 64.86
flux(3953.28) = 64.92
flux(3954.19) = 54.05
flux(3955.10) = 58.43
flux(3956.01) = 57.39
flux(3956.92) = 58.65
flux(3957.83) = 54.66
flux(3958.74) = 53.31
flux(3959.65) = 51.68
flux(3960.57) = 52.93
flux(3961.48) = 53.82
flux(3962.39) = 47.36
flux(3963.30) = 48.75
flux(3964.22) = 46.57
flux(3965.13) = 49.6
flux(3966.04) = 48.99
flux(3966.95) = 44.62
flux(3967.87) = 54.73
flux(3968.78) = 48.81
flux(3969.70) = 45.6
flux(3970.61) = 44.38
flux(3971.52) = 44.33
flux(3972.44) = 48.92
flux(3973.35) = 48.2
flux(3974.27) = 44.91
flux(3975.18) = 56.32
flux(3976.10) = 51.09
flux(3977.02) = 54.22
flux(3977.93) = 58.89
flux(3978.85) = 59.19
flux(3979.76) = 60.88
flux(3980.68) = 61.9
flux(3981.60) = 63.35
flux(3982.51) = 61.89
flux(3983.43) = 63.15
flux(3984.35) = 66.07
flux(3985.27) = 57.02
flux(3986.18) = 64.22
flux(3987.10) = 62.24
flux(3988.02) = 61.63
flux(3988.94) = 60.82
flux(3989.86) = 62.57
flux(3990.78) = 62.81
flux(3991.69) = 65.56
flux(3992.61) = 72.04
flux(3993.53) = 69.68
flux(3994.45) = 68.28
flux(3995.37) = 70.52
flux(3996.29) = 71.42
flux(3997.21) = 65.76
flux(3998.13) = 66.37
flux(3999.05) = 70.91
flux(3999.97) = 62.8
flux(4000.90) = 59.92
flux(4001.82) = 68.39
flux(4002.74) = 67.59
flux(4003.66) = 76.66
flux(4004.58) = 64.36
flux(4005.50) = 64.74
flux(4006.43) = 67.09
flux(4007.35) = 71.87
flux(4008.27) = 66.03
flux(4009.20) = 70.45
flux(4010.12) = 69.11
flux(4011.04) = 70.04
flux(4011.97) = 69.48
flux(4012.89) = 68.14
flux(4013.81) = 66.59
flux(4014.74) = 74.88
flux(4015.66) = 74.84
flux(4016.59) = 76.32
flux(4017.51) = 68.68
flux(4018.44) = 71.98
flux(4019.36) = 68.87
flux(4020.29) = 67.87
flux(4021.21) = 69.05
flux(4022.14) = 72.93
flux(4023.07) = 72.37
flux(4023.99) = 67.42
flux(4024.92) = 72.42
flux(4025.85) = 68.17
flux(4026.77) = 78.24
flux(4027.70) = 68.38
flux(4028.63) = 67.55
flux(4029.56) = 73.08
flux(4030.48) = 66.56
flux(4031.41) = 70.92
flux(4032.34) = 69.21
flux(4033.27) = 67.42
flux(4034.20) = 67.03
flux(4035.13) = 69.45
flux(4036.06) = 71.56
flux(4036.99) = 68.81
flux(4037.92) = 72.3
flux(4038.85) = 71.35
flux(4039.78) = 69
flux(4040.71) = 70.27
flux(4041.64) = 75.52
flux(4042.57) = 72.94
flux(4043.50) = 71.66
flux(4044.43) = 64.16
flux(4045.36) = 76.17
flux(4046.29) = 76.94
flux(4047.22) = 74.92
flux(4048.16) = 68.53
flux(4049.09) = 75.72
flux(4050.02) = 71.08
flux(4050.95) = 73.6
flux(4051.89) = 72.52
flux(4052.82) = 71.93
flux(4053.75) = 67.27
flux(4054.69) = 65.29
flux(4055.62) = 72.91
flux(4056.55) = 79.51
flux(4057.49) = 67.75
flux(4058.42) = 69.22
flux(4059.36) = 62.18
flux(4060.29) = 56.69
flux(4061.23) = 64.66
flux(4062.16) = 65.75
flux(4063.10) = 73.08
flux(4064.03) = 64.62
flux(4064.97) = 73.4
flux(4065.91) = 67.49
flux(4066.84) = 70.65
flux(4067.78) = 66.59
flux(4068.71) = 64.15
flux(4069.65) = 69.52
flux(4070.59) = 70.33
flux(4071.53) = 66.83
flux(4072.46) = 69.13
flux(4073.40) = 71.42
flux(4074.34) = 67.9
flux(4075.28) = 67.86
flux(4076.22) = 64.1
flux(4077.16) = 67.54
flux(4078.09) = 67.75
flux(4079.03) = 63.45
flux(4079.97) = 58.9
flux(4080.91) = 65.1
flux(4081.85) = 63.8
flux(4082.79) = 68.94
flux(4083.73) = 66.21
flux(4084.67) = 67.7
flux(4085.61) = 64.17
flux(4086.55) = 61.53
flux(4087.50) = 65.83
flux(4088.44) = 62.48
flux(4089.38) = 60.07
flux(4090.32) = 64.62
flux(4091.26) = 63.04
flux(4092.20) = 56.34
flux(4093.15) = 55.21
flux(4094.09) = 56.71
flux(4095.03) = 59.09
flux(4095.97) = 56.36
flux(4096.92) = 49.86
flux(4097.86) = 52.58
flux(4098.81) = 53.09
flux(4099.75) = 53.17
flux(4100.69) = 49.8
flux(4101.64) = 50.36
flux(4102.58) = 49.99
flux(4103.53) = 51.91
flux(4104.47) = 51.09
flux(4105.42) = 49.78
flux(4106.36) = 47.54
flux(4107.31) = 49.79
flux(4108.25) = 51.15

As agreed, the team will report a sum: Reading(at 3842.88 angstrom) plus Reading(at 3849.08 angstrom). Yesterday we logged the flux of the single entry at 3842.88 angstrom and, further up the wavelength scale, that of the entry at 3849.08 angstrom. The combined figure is 101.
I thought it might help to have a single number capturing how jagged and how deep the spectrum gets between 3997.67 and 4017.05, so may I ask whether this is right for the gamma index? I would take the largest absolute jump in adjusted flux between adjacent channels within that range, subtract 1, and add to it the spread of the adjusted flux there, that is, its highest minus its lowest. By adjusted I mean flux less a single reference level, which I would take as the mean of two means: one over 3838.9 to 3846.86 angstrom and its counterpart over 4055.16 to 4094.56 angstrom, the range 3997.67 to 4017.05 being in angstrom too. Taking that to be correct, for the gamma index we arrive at 28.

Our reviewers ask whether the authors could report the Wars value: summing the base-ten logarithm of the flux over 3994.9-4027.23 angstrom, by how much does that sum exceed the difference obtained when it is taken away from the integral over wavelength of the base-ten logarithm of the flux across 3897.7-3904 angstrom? 118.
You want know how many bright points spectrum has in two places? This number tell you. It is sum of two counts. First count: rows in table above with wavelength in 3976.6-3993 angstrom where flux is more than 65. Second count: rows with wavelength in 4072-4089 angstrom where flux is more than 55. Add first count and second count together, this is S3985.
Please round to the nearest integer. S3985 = 21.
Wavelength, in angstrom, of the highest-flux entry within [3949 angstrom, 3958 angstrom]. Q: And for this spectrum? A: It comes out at 3951.46 angstrom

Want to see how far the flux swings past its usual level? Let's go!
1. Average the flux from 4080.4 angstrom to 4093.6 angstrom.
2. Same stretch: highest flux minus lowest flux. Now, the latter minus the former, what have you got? -49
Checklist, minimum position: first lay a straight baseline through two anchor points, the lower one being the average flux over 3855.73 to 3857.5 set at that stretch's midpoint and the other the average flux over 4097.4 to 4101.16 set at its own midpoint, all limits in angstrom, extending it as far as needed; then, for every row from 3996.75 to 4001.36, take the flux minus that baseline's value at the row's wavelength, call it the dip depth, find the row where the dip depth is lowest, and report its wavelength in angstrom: 4000.90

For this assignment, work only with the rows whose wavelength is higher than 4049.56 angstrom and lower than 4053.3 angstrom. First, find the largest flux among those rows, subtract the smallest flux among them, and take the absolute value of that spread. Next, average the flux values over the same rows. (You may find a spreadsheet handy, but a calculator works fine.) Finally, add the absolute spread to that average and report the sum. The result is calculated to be 74.8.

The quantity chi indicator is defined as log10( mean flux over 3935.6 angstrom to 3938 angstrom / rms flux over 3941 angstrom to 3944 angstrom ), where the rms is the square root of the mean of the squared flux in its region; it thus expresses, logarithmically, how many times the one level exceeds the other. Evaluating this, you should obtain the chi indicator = -0.14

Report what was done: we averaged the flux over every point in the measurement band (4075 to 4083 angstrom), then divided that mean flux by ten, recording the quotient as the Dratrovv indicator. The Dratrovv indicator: 6.5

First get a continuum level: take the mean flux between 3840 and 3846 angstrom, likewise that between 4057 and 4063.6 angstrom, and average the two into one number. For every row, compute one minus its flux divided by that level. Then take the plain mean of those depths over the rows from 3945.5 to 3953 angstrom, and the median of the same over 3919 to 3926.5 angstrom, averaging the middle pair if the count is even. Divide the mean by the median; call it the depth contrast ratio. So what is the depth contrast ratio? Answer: 1.0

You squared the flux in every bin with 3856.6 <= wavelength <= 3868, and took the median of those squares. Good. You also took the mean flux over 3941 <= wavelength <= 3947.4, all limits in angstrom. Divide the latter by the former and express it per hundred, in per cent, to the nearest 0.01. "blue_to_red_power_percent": 1.31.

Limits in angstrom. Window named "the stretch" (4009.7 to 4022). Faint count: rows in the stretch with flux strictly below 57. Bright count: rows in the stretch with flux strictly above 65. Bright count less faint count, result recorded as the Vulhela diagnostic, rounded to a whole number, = 13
